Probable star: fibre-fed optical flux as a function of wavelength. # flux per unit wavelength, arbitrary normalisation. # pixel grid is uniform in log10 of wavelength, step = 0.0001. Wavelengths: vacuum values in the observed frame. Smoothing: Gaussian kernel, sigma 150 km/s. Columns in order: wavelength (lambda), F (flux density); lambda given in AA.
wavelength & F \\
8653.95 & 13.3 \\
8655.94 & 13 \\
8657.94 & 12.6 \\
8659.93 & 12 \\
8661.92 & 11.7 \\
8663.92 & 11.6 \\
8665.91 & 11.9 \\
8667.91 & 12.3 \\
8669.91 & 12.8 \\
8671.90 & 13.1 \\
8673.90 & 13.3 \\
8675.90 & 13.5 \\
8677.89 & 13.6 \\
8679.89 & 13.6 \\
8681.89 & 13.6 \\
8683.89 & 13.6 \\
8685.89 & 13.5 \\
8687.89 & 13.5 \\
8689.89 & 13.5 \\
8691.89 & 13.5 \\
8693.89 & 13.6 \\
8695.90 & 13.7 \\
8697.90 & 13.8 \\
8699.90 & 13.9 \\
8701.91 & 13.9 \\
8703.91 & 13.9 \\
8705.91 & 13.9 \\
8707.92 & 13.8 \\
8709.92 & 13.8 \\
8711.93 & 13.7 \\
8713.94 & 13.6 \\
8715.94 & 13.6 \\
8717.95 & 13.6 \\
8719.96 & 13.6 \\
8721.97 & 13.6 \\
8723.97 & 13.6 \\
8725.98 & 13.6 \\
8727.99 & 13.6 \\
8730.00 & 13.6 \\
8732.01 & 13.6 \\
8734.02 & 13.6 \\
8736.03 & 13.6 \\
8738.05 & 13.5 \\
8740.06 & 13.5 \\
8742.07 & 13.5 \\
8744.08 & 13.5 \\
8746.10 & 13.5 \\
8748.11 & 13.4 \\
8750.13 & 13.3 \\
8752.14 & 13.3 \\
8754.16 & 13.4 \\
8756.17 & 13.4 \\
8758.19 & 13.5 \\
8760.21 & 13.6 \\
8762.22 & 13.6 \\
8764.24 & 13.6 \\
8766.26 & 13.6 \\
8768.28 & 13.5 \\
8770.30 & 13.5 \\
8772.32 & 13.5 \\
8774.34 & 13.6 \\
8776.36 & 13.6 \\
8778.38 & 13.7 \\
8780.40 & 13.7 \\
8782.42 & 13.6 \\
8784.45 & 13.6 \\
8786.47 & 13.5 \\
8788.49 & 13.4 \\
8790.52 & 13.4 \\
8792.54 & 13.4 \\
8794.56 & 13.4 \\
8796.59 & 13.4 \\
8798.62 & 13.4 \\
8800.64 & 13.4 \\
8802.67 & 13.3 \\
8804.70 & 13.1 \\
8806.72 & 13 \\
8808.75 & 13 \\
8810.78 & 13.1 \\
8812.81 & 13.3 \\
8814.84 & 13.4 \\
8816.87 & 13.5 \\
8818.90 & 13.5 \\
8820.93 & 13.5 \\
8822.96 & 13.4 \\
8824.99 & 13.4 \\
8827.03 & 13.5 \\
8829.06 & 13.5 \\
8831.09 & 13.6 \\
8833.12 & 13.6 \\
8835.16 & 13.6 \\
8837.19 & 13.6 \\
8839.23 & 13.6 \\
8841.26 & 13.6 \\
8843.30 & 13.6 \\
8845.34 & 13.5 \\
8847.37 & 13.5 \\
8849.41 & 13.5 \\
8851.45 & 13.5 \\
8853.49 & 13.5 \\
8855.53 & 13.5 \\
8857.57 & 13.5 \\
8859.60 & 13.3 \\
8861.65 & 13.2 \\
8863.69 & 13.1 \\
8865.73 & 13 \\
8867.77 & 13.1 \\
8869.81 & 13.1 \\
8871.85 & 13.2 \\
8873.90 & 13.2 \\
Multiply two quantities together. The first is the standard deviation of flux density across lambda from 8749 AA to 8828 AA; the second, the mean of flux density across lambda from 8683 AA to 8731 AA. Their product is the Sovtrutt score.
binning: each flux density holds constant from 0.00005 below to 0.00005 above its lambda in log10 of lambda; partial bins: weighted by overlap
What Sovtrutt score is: 2.3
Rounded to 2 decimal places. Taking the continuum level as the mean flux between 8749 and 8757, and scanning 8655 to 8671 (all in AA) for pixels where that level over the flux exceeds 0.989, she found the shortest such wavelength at 8655.94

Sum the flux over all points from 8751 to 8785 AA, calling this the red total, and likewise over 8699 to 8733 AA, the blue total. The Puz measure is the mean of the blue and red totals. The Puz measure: 232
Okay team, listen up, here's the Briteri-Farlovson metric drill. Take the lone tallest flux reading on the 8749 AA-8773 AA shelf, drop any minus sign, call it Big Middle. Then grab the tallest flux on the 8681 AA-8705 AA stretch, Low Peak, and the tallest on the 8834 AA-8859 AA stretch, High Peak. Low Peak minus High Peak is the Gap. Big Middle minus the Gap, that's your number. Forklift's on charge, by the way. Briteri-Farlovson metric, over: 13.3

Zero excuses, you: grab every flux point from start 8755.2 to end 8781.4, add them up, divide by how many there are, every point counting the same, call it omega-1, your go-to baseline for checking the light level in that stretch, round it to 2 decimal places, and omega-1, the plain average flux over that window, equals 13.57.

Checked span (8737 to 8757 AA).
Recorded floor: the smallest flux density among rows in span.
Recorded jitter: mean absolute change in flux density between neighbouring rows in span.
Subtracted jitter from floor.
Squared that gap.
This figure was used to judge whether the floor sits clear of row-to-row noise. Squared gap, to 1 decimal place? 176.0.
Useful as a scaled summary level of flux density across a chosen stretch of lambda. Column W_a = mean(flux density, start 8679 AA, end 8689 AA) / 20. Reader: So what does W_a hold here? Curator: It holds 0.678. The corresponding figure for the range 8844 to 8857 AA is 0.675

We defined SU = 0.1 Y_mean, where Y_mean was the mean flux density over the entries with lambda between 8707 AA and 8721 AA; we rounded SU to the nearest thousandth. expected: 1.367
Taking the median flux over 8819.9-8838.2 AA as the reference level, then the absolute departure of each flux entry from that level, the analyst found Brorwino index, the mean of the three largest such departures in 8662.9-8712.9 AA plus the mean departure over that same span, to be 1.94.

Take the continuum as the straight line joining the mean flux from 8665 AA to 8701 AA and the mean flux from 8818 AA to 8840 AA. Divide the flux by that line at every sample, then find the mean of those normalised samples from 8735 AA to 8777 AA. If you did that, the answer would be 1.00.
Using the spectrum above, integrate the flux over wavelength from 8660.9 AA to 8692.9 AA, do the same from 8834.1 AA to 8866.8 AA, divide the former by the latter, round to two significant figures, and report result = 0.95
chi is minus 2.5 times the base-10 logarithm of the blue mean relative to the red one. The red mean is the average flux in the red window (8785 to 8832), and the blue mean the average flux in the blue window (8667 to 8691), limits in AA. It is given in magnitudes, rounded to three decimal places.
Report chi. 0.003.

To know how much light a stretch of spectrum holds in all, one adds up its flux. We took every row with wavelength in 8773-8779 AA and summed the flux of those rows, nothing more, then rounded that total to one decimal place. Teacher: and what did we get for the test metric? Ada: 40.9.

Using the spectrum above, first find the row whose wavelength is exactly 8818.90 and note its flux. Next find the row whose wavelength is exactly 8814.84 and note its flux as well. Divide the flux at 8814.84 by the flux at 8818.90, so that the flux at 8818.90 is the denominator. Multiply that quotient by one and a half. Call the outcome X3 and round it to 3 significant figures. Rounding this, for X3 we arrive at 1.49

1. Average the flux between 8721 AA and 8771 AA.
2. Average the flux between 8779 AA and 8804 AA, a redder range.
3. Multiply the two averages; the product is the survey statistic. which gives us 182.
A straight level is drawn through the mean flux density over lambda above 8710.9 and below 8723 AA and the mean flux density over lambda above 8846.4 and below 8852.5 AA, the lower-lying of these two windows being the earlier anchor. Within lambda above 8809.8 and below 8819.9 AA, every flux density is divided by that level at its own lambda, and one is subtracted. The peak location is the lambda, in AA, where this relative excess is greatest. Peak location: 8818.90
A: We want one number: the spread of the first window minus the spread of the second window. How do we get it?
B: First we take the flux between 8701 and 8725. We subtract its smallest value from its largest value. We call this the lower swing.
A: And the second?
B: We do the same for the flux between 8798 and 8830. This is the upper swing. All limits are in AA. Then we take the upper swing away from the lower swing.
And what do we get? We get -0.20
